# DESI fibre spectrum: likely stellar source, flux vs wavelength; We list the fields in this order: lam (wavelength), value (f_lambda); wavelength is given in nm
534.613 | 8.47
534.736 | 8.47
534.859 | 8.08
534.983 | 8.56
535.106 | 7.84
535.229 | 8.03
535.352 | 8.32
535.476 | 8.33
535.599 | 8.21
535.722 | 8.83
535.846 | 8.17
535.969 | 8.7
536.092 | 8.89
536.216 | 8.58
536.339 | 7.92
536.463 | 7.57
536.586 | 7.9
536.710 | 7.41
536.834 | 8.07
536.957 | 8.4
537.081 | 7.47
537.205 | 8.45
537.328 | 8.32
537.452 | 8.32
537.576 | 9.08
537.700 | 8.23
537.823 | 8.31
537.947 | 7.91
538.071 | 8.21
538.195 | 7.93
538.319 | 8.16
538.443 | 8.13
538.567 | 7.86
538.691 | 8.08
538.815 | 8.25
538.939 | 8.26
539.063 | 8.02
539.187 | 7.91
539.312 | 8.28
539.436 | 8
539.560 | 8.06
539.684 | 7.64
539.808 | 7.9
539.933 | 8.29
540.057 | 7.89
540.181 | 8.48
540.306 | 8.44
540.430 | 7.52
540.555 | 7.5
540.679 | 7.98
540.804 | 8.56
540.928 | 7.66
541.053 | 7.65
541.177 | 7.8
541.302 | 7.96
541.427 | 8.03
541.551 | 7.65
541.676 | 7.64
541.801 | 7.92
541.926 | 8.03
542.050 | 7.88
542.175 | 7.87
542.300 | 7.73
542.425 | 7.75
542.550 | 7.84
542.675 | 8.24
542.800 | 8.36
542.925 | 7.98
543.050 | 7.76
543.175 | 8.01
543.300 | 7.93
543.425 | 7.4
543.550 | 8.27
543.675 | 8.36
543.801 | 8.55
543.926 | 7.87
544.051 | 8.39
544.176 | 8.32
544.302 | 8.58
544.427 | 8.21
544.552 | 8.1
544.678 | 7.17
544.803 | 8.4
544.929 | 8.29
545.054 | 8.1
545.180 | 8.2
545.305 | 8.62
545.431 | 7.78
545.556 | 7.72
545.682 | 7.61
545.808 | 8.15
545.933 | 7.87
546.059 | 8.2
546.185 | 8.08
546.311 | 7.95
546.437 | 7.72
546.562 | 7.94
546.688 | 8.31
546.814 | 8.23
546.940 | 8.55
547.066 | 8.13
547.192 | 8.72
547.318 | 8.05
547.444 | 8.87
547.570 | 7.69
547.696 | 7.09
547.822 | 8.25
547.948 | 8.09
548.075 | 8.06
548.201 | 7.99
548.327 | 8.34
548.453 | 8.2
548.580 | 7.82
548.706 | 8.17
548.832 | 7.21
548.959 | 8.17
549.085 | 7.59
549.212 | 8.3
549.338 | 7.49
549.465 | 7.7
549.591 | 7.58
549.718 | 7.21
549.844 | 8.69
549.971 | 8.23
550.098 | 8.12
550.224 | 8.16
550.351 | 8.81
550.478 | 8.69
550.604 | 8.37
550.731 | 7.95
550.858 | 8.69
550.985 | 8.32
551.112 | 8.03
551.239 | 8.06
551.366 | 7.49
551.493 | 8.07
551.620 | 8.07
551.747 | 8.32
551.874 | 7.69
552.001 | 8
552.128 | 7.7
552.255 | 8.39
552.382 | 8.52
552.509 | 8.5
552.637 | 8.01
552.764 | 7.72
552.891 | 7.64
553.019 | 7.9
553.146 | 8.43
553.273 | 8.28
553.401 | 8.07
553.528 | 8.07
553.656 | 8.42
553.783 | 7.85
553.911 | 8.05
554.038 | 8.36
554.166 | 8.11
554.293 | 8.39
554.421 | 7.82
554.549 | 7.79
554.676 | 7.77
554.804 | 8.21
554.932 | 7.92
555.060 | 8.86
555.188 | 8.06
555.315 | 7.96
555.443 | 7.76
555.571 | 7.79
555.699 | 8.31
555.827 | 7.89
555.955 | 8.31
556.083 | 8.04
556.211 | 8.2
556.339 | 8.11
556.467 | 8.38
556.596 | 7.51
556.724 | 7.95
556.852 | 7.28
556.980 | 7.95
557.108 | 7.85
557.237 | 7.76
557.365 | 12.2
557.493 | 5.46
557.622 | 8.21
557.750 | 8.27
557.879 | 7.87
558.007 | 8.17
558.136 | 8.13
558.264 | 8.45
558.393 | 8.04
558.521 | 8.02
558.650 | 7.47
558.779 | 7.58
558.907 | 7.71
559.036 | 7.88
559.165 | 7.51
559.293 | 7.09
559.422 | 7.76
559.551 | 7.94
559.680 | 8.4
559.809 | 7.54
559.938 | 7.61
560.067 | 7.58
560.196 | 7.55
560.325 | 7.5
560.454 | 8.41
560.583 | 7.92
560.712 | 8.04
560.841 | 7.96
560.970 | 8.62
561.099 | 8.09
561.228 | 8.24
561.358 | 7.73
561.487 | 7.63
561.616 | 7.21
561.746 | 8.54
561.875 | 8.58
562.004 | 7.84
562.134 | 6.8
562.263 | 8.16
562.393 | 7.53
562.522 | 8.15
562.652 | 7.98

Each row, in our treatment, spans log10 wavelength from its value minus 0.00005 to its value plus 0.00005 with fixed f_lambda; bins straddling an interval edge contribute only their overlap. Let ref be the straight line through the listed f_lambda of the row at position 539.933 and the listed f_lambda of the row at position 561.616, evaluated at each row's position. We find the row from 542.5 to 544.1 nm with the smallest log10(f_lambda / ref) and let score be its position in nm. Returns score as 543.425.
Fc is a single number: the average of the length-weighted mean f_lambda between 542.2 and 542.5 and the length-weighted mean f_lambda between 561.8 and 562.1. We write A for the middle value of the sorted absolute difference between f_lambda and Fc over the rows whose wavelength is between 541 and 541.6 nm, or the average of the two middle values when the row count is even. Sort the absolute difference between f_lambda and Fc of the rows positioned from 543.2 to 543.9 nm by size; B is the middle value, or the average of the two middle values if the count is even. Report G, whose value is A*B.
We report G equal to 0.052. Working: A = 0.12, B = 0.44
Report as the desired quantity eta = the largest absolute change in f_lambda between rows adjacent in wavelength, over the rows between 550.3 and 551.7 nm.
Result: 0.7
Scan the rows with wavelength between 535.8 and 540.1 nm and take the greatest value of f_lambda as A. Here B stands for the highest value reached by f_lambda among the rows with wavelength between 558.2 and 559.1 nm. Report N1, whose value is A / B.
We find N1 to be 1.07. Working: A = 9.08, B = 8.45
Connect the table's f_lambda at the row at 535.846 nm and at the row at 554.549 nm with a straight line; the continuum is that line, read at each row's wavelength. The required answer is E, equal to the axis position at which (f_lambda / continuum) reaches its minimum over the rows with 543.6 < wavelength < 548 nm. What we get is 547.696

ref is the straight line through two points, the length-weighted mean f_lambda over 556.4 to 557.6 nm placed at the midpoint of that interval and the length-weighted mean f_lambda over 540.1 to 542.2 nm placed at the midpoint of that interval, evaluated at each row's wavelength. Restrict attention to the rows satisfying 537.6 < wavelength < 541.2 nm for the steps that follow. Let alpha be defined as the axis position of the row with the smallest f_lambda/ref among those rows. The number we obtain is 540.555 nm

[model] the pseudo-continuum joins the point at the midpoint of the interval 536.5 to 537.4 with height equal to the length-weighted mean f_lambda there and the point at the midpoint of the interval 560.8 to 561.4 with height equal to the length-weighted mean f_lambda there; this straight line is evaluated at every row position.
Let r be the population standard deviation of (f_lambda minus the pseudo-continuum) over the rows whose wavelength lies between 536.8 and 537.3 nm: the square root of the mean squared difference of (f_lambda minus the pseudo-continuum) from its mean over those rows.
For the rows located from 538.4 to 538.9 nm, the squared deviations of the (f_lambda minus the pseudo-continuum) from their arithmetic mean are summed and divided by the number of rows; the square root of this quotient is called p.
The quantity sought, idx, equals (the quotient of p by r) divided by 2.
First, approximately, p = 0.14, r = 0.391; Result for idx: 0.18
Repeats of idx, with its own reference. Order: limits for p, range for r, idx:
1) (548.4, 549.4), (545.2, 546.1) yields 0.58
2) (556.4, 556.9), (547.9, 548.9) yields 0.65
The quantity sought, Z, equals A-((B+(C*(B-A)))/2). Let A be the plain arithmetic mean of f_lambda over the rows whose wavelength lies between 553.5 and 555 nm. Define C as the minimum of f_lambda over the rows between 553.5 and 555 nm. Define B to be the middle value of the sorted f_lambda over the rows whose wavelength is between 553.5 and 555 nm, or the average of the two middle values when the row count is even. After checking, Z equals 4.0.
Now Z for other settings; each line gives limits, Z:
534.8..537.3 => 4.1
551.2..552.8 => 3.9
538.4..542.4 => 4.1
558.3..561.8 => 4.2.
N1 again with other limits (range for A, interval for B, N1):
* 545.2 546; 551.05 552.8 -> 1.01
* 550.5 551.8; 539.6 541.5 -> 1.02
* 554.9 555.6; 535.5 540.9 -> 0.98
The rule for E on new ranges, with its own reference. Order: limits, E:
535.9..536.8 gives 536.710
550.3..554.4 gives 551.366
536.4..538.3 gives 536.710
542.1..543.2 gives 542.300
